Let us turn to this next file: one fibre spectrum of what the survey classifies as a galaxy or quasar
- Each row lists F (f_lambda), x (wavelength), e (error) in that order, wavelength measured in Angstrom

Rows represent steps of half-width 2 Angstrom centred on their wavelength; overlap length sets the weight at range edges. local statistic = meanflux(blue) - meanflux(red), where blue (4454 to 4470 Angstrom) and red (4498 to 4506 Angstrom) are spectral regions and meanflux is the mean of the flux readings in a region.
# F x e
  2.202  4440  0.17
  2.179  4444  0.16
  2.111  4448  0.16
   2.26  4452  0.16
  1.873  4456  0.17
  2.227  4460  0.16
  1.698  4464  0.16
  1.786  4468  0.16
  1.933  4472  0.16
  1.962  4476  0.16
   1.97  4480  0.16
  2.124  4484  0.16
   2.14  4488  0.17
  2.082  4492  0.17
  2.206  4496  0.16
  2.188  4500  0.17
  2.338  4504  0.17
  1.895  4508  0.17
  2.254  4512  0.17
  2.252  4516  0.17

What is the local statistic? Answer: -0.37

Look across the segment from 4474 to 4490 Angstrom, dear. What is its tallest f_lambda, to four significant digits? 2.140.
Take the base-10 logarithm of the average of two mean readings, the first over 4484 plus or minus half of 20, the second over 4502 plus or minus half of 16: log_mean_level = 0.323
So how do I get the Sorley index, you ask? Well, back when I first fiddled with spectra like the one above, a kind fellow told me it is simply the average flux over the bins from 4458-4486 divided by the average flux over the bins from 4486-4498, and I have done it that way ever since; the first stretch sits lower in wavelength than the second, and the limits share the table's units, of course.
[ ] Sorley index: 0.91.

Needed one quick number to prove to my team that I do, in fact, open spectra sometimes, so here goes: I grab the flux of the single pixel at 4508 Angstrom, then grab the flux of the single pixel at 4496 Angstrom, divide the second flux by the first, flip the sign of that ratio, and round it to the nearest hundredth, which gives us -1.16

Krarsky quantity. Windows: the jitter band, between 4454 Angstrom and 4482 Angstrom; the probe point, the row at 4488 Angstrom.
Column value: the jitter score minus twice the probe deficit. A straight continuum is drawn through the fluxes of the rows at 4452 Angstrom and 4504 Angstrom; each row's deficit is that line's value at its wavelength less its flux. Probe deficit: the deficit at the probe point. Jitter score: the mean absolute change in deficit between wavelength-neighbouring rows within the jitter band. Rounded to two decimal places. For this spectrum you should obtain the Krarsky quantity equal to -0.16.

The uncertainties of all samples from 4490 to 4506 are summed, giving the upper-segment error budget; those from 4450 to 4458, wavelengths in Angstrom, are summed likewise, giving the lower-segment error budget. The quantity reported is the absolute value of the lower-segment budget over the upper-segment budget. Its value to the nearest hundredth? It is 0.49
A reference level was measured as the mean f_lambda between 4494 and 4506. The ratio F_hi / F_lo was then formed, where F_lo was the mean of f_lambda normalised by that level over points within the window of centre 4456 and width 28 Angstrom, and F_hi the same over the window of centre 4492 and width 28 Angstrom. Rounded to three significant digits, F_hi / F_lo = 1.06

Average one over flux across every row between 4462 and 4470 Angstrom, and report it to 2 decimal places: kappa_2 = 0.57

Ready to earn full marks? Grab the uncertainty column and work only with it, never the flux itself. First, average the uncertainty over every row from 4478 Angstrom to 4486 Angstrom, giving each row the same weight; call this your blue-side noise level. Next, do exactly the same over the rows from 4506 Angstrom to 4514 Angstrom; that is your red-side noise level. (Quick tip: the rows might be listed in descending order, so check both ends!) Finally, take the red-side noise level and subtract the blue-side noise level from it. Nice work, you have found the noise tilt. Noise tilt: 0.0100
